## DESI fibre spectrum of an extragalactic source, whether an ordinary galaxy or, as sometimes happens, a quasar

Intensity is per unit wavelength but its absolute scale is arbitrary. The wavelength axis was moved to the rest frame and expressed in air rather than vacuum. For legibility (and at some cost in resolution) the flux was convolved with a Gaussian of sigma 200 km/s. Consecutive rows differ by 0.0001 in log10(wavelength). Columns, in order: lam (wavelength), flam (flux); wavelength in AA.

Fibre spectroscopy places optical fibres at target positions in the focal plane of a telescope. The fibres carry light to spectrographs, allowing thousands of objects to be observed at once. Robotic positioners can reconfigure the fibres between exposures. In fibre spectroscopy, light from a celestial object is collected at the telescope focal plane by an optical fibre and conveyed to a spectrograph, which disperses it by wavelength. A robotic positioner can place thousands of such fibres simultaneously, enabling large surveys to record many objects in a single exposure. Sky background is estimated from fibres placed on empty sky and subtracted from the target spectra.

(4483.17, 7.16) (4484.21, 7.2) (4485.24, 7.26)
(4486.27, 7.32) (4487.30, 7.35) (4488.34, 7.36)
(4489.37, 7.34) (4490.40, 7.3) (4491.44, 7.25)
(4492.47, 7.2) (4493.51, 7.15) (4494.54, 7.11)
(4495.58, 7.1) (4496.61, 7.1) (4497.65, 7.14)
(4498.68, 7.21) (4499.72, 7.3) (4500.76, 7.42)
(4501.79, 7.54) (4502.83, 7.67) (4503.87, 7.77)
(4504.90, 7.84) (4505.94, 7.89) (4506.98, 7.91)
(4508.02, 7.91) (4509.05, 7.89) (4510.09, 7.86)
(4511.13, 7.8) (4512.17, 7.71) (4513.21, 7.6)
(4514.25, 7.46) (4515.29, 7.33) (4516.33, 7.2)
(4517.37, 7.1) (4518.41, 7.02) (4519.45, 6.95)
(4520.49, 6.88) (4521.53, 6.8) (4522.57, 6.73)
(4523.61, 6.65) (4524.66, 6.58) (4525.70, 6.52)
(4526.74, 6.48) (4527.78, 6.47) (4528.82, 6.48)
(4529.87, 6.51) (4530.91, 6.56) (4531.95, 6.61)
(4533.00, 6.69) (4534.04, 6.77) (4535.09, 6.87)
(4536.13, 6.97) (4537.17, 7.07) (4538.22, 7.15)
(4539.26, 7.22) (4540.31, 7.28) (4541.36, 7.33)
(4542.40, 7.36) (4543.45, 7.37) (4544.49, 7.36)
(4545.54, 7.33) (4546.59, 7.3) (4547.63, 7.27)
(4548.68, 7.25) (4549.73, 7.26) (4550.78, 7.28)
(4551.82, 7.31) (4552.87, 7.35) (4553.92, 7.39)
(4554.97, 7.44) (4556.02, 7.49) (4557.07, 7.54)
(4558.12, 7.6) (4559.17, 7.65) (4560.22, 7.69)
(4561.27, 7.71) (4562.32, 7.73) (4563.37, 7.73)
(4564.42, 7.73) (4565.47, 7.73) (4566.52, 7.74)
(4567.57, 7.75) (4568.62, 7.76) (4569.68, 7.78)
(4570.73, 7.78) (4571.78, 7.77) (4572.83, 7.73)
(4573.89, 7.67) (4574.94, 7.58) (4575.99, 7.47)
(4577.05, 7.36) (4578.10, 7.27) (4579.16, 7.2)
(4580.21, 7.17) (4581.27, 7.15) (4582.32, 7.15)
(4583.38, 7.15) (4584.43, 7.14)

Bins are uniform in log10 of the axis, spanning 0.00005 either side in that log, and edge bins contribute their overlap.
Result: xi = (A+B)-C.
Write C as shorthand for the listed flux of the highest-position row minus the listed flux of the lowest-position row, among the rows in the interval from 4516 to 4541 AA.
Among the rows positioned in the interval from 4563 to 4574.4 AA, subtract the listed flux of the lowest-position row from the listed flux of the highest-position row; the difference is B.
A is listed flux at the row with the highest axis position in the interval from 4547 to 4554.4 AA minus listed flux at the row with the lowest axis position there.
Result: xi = 0.0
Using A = 0.12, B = -0.1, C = 0.08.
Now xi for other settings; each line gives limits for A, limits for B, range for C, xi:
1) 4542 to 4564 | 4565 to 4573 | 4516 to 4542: 0.2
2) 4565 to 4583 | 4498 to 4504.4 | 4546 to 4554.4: -0.1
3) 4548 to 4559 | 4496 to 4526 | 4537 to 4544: -0.5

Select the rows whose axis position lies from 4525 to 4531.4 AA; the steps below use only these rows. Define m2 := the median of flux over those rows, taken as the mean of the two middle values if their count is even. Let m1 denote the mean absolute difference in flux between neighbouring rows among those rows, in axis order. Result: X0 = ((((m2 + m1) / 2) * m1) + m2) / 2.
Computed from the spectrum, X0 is 3.29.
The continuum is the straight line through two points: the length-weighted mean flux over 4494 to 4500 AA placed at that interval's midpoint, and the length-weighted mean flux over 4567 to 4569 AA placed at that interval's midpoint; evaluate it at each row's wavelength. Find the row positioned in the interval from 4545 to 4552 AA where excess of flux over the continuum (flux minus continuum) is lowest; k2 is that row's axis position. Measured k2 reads 4548.68 AA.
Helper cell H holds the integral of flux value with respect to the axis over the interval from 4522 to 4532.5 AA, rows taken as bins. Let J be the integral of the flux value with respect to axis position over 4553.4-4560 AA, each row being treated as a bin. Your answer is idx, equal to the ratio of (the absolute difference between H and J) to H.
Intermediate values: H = 69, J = 50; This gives 0.28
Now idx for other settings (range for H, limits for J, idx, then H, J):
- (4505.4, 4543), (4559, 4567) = 0.77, 267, 62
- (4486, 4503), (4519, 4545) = 0.44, 124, 179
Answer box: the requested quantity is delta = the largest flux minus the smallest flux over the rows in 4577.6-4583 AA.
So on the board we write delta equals 0.12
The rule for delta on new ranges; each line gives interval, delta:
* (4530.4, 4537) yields 0.41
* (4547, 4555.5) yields 0.19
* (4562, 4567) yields 0.01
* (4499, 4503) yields 0.37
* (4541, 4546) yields 0.04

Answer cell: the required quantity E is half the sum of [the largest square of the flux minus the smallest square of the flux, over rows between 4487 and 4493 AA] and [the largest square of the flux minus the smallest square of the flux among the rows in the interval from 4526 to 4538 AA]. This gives 5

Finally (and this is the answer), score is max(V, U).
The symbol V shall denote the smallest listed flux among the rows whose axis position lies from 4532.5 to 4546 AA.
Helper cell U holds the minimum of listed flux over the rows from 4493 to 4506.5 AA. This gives 7.10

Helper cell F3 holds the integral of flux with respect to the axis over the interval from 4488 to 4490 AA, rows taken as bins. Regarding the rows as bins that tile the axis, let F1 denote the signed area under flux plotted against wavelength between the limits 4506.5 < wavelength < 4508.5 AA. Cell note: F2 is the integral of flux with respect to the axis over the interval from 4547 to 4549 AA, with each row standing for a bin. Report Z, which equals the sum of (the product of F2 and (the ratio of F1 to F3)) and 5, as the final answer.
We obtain 20.6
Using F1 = 15.8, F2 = 14.6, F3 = 14.7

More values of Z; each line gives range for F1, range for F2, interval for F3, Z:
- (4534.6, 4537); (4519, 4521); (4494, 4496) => 21.3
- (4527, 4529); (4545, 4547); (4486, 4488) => 17.9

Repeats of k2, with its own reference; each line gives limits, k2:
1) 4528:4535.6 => 4528.82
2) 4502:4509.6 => 4502.83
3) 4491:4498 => 4496.61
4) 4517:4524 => 4523.61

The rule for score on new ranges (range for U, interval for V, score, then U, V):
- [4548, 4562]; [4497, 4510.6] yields 7.25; 7.25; 7.14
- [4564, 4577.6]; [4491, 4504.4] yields 7.36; 7.36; 7.1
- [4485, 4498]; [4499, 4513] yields 7.30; 7.1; 7.3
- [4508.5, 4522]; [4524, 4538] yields 6.80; 6.8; 6.47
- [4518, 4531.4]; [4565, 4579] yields 7.27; 6.47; 7.27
